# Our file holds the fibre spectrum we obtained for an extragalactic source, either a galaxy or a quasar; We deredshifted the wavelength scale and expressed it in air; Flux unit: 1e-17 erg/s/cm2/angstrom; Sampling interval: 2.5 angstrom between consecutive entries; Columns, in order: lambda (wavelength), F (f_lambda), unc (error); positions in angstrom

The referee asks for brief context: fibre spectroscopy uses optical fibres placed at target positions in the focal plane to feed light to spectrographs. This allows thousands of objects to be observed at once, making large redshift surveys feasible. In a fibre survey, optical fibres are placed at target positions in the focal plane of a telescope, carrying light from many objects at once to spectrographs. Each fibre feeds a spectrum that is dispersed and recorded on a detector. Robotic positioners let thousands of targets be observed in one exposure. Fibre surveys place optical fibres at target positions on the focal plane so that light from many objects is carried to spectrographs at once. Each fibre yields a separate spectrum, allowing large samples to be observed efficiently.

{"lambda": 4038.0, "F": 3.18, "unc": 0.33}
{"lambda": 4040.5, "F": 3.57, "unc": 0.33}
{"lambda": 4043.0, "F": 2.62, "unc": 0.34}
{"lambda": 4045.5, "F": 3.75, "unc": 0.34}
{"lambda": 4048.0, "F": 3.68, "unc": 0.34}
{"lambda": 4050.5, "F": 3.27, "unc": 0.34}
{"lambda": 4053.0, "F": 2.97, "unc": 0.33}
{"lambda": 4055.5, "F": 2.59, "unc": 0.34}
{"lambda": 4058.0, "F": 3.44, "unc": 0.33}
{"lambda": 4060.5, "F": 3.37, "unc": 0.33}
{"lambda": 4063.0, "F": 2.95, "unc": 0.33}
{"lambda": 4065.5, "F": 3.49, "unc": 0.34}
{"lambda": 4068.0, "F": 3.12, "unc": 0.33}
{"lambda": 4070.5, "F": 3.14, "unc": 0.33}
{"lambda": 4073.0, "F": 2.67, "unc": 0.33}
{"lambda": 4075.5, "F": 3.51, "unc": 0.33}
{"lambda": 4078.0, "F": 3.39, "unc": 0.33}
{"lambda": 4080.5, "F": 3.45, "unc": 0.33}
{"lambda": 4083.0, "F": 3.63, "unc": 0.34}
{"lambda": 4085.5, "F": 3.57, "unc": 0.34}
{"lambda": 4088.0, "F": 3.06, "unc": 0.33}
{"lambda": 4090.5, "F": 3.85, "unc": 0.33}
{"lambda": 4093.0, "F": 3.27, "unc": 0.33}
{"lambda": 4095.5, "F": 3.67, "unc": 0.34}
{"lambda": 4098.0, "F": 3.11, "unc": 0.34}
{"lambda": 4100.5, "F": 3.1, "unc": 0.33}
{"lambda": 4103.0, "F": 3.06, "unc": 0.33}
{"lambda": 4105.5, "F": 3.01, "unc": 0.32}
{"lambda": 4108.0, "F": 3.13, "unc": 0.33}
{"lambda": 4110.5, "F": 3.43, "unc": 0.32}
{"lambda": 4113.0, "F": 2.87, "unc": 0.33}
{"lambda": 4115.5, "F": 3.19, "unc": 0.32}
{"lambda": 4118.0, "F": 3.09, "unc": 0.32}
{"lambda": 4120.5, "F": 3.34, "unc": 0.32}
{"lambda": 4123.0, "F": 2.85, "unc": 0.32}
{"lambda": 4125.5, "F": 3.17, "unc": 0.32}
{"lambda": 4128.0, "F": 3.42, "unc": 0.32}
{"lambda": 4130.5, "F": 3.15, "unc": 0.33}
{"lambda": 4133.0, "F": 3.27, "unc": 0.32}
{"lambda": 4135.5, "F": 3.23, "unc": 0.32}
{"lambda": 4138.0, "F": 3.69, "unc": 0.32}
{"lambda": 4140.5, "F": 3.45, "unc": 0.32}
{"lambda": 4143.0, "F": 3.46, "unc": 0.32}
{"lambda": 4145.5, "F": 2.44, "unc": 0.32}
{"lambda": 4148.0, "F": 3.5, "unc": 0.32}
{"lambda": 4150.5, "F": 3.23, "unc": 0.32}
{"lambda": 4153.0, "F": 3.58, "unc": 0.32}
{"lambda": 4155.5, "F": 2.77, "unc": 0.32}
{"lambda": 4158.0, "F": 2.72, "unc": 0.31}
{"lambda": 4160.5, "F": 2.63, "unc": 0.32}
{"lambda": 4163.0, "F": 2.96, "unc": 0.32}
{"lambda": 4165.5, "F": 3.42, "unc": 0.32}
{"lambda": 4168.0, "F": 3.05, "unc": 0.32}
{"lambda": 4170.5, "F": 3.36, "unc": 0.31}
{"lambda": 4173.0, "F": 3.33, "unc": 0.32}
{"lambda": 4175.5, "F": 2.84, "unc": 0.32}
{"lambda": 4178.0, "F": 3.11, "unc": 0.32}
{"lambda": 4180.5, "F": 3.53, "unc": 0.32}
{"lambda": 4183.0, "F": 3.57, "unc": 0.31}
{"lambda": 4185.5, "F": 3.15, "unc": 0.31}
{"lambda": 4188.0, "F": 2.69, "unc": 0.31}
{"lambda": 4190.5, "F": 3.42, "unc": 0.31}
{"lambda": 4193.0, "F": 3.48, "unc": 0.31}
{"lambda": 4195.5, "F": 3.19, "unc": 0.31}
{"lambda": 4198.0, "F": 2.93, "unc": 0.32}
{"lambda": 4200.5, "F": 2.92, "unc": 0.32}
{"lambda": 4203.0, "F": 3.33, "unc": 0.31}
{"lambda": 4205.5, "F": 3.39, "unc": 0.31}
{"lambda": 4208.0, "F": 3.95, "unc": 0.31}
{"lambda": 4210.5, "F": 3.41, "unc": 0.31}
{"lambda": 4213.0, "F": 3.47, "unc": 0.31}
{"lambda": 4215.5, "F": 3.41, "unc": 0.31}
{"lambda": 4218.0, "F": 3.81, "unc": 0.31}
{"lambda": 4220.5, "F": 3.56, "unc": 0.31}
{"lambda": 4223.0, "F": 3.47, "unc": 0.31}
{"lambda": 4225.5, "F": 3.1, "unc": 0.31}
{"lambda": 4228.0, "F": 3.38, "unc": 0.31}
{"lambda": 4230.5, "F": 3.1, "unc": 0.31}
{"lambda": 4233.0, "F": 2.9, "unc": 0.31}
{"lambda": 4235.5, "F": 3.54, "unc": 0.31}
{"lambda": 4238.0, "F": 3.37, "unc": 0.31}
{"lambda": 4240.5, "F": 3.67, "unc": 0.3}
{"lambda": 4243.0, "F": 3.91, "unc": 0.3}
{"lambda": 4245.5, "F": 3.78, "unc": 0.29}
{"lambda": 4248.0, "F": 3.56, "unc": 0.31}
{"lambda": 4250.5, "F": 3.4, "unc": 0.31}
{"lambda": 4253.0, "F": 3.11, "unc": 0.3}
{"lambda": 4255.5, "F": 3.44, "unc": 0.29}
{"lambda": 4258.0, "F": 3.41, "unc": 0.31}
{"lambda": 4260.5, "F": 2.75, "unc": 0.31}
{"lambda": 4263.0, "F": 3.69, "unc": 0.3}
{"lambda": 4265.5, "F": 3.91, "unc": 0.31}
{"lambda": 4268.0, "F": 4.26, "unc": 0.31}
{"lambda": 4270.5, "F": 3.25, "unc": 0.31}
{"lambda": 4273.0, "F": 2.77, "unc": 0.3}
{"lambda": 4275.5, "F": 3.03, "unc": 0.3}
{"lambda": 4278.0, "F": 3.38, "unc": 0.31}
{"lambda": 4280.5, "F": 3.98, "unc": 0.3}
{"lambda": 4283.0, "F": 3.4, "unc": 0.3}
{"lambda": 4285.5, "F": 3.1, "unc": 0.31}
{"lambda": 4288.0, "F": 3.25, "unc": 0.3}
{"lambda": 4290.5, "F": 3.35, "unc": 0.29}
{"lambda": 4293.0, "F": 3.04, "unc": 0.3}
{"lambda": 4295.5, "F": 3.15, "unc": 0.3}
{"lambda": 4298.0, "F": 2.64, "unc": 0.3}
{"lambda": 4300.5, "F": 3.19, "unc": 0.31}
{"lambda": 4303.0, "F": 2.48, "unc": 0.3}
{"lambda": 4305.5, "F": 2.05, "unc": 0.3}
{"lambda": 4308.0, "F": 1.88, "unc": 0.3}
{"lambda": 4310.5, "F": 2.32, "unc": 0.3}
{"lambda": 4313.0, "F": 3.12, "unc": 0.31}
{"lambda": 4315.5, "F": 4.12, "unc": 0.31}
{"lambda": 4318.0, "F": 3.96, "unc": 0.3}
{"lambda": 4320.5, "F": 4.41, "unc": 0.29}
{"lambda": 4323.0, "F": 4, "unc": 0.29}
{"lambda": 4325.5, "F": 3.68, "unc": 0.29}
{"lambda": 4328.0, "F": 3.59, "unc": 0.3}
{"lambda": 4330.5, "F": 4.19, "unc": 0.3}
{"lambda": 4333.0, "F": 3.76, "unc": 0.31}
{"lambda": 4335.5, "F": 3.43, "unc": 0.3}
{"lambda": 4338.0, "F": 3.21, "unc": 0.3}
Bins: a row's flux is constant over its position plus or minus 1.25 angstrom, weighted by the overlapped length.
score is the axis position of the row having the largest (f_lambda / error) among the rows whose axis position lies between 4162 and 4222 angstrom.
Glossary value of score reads 4208.0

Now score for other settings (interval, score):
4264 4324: 4320.5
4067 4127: 4090.5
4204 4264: 4245.5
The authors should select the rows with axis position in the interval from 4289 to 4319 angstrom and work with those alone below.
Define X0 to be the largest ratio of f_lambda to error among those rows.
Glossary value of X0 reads 13.3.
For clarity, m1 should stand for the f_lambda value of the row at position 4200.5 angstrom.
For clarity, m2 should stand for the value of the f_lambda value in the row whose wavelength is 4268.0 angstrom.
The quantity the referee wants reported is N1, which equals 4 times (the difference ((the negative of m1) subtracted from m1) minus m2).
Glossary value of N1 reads 6.3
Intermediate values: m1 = 2.92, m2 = 4.26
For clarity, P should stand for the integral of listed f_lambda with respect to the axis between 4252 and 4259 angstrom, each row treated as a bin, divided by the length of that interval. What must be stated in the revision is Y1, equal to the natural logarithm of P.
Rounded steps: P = 3.32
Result 1.20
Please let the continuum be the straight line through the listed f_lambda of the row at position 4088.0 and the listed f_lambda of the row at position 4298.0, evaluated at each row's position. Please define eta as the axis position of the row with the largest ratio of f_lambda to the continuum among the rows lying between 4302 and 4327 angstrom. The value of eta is 4320.5 angstrom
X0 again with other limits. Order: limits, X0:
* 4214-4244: 13.0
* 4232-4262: 13.0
